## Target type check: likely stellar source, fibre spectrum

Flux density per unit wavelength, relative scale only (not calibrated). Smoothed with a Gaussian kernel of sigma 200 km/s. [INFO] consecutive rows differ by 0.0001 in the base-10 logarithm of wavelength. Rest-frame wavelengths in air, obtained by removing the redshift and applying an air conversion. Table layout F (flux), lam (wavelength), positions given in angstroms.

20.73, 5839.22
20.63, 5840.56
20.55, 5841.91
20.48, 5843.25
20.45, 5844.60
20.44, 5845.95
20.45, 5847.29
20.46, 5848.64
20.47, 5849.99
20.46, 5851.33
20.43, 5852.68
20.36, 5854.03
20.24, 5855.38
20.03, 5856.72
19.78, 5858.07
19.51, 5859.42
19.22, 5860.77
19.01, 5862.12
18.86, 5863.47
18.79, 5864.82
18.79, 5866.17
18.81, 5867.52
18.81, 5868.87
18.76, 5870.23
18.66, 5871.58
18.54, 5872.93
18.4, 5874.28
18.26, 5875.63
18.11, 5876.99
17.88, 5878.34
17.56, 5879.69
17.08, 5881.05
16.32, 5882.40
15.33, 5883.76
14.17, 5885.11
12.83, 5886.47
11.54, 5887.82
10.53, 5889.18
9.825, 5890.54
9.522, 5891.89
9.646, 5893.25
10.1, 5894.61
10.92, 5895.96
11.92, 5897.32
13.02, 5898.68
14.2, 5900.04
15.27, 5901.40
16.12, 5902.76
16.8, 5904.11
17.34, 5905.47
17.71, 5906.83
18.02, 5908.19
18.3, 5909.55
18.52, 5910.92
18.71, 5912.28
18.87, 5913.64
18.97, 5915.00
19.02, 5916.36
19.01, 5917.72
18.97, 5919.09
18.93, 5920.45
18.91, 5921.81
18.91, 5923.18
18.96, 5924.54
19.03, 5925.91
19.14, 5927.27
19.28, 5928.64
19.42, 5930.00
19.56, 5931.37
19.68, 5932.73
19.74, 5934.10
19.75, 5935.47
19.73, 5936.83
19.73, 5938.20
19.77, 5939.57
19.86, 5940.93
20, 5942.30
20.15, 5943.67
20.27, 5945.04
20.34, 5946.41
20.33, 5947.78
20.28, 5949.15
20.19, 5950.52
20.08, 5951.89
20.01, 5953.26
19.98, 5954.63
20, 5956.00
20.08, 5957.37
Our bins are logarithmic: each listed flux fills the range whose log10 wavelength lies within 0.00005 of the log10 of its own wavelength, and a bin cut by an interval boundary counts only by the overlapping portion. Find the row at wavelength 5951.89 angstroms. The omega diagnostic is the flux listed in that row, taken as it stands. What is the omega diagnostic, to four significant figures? 20.08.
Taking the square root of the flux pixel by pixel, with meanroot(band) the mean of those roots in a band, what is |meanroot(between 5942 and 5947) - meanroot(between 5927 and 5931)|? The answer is 0.10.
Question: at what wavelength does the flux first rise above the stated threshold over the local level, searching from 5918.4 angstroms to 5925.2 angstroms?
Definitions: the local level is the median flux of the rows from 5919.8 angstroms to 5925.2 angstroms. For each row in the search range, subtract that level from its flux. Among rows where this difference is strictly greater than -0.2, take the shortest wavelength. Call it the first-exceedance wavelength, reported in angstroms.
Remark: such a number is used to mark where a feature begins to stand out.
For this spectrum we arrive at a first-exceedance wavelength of 5919.09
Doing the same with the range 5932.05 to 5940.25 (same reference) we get 5932.73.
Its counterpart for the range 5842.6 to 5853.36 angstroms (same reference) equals 5843.25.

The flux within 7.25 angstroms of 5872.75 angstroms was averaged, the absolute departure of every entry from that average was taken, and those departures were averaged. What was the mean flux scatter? 0.3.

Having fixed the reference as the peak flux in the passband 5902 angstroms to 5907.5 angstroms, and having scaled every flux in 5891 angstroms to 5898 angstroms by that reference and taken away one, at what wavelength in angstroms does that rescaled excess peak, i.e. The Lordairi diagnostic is 5897.32 angstroms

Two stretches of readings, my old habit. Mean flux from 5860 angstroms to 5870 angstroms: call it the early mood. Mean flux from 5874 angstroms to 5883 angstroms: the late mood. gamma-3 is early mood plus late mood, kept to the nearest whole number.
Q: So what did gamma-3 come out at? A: 37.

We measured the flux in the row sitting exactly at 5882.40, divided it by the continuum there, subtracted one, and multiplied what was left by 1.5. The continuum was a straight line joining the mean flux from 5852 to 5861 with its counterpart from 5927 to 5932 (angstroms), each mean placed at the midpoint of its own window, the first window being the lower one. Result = -0.26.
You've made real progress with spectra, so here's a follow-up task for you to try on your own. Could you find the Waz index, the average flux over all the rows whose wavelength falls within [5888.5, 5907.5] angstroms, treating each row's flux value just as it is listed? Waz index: 13.1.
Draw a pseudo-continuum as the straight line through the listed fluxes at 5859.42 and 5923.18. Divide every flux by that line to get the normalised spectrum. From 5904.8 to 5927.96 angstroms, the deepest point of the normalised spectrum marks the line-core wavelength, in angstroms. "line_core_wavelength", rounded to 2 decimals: 5905.47 angstroms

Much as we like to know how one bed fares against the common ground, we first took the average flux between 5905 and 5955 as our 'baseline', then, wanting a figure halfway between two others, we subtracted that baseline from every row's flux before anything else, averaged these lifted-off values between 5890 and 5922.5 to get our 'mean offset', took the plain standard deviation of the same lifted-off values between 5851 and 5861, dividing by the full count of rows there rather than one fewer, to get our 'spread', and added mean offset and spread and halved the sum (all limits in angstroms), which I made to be -1.6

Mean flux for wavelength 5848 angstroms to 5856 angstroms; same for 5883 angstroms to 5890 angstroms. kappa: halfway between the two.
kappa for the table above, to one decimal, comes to 16.6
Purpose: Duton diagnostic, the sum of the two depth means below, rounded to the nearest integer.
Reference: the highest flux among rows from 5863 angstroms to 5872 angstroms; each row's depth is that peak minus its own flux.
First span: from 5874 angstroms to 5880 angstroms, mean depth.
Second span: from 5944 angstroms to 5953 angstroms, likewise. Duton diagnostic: -1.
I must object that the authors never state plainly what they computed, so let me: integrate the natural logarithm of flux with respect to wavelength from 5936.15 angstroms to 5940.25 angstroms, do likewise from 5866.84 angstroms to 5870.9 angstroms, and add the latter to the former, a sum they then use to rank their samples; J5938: 24.1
